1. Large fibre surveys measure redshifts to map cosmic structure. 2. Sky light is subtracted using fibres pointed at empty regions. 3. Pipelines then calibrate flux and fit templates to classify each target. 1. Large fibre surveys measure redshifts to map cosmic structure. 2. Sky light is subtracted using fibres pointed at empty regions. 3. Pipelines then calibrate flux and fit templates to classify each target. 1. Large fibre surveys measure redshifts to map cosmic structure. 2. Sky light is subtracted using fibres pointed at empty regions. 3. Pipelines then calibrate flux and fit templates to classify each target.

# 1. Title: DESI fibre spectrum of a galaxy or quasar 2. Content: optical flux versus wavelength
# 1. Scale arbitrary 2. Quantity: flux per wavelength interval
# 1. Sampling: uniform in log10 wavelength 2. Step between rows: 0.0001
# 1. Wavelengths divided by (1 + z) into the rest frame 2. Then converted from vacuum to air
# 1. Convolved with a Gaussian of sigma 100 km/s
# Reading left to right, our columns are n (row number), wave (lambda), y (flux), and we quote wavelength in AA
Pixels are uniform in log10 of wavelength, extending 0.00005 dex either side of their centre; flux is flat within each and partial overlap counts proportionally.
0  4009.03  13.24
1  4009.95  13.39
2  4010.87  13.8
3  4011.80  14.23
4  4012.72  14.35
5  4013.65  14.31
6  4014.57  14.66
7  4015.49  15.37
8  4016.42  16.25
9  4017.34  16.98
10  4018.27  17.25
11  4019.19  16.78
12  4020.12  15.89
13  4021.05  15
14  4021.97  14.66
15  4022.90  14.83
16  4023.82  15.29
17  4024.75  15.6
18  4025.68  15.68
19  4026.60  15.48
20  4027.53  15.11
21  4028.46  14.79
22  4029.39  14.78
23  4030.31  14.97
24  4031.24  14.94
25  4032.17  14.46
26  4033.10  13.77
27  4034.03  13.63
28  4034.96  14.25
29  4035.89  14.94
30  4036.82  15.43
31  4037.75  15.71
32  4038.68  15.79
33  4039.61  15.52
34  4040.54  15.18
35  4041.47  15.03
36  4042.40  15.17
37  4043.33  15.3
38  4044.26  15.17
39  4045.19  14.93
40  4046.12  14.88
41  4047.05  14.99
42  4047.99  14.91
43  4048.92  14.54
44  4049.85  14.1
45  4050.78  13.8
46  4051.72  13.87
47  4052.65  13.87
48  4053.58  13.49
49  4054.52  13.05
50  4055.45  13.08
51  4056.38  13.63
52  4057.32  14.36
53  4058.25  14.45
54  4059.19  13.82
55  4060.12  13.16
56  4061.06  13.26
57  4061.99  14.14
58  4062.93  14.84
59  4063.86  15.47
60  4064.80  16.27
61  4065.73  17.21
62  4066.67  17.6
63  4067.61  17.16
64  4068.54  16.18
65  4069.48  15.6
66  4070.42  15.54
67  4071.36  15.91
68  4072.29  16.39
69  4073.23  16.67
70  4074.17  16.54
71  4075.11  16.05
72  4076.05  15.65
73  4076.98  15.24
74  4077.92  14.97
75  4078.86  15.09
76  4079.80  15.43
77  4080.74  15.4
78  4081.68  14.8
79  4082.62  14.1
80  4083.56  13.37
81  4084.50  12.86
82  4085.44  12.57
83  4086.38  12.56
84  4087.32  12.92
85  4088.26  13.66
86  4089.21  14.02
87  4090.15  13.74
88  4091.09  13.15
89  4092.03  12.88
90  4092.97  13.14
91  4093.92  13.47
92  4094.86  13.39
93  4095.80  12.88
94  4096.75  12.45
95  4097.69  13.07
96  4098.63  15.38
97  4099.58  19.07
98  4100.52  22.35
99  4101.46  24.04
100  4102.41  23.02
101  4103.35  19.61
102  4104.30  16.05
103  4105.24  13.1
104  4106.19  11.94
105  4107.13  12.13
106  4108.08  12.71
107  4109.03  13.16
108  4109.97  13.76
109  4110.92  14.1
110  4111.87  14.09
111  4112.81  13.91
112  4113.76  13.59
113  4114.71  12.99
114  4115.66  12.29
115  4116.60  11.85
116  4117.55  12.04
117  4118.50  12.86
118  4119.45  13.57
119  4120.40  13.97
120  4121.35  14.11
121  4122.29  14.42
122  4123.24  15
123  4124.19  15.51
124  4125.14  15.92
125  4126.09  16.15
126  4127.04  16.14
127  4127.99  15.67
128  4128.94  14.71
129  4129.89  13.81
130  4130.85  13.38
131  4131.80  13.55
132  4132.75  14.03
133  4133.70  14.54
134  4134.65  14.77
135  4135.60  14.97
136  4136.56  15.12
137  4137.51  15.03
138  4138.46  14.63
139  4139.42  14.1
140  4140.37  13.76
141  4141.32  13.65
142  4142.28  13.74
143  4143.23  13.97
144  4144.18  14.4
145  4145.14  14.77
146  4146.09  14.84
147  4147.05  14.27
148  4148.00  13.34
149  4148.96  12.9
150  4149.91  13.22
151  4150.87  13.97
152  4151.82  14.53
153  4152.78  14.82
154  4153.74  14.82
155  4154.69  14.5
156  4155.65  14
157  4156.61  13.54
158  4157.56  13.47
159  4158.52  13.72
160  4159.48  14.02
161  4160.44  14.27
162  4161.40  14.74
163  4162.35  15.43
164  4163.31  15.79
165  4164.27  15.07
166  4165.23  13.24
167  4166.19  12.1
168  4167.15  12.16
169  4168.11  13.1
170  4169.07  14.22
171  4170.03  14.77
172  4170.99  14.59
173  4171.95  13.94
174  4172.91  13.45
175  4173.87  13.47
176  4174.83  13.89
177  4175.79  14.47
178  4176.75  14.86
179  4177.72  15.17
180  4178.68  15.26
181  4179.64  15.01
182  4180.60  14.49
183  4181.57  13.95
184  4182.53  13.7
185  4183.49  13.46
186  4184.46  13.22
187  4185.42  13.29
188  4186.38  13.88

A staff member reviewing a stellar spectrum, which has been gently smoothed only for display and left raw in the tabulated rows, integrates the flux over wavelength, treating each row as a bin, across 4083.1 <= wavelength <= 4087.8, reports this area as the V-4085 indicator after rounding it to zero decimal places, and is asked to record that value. 60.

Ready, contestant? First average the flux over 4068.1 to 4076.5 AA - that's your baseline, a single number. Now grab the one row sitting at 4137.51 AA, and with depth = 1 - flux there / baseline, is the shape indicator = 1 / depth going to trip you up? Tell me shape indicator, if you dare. 16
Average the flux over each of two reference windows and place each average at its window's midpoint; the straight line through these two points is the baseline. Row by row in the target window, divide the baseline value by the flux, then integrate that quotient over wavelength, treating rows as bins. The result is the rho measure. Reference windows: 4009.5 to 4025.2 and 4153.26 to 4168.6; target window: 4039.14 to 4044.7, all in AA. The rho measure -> 5.5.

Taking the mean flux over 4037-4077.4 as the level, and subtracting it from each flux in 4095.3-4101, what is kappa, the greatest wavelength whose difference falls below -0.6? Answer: 4097.69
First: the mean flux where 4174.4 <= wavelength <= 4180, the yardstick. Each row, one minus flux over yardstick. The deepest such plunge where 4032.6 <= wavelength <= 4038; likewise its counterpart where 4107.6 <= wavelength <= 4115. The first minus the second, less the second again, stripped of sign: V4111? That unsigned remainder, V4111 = 0.202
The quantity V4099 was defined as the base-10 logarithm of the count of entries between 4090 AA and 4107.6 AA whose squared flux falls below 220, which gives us 1.08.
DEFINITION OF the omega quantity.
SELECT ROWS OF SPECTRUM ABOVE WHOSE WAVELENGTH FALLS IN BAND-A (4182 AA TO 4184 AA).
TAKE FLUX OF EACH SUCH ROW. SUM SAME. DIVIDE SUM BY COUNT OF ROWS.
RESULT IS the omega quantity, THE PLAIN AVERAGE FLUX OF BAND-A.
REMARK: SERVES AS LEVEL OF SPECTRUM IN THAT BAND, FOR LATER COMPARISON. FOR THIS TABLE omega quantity 13.6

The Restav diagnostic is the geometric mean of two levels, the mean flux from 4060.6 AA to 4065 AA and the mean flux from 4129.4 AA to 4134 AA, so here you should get 14.3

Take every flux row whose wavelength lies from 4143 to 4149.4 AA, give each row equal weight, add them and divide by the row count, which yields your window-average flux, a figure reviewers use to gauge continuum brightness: 14.1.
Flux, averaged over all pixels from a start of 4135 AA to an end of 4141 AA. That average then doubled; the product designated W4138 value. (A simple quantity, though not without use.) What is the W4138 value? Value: 29.2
